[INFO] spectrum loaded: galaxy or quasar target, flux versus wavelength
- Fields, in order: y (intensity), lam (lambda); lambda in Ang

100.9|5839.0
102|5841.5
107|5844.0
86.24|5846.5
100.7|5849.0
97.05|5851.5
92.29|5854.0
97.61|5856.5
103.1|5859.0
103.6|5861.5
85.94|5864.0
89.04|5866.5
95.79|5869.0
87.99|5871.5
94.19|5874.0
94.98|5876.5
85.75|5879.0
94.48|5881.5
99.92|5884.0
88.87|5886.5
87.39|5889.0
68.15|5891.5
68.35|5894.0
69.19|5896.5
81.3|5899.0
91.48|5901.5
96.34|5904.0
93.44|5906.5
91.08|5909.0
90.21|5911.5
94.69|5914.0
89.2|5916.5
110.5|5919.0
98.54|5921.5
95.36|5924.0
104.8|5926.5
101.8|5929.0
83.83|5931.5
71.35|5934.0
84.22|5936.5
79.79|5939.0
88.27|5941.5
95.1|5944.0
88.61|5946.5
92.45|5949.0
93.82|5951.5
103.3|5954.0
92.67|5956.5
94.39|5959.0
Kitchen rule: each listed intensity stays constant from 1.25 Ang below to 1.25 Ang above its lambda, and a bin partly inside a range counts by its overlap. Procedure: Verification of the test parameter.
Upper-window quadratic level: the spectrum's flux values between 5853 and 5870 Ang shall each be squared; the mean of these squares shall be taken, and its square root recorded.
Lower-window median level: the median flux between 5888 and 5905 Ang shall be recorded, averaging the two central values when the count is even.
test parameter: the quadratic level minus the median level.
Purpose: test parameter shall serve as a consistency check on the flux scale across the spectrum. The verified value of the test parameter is 14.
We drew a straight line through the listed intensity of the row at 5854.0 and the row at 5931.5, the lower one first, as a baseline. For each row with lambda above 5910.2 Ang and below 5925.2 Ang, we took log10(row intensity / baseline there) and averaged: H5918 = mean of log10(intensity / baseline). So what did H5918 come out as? 0.05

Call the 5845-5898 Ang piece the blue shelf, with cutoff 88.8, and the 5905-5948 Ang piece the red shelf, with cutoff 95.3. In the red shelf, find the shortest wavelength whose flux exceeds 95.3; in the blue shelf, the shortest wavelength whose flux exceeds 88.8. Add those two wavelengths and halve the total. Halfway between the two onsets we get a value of 5884.0 Ang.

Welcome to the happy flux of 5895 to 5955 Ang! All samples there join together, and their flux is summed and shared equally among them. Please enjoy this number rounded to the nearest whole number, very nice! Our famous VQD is 91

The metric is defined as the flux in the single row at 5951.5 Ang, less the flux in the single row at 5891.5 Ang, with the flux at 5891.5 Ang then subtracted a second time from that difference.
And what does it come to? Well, -42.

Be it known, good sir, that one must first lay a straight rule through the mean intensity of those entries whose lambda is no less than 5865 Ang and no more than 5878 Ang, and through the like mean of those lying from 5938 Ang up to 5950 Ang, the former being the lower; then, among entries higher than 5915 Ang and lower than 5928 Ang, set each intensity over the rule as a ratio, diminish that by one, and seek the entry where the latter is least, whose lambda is 5916.5 Ang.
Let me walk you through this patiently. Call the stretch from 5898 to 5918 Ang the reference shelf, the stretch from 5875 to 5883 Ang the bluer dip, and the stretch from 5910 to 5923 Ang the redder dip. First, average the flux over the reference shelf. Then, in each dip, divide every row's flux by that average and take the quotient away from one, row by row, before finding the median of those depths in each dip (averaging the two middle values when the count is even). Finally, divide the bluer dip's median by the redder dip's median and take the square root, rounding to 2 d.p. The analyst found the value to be 0.97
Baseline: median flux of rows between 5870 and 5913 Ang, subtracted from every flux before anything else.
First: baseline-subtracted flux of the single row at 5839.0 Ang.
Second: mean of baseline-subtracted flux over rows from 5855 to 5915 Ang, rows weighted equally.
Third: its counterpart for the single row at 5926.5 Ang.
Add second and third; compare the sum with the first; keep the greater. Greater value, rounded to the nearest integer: 14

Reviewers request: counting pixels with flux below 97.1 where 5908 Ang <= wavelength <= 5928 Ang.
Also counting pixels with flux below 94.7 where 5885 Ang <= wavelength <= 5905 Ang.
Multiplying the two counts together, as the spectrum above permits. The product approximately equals 35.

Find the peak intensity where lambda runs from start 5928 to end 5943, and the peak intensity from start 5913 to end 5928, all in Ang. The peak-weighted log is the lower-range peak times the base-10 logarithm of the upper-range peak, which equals 222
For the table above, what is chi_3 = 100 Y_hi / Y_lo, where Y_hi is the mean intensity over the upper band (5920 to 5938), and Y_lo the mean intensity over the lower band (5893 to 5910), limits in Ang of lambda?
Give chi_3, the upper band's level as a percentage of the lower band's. 108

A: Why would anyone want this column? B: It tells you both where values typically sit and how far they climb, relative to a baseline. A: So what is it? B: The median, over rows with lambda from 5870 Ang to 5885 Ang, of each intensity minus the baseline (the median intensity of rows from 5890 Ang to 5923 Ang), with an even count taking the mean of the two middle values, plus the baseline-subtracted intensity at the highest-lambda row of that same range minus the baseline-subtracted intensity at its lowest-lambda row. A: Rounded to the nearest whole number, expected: 15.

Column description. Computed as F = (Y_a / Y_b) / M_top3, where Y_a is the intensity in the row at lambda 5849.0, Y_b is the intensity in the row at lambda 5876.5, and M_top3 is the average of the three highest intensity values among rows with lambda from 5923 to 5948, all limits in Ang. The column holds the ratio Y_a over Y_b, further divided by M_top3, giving 0.011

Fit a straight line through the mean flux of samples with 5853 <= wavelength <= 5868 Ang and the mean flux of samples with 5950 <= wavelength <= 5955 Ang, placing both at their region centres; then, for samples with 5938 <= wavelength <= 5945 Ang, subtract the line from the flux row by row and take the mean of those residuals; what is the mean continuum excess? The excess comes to -10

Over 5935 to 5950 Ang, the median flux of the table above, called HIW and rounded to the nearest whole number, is 88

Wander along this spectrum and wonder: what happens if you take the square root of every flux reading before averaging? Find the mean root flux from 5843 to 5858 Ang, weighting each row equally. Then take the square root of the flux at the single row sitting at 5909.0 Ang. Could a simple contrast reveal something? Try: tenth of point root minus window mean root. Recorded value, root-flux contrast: -8.88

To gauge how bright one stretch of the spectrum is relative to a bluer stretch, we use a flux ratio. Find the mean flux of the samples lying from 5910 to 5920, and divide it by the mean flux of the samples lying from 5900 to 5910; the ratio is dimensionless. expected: 1.03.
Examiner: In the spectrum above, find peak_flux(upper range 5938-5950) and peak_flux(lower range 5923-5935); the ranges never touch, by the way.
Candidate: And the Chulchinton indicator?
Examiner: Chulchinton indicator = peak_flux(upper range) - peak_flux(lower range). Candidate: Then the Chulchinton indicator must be -10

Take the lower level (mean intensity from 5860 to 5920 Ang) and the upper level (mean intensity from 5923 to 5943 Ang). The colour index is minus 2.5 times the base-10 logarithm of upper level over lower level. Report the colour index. 0.01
